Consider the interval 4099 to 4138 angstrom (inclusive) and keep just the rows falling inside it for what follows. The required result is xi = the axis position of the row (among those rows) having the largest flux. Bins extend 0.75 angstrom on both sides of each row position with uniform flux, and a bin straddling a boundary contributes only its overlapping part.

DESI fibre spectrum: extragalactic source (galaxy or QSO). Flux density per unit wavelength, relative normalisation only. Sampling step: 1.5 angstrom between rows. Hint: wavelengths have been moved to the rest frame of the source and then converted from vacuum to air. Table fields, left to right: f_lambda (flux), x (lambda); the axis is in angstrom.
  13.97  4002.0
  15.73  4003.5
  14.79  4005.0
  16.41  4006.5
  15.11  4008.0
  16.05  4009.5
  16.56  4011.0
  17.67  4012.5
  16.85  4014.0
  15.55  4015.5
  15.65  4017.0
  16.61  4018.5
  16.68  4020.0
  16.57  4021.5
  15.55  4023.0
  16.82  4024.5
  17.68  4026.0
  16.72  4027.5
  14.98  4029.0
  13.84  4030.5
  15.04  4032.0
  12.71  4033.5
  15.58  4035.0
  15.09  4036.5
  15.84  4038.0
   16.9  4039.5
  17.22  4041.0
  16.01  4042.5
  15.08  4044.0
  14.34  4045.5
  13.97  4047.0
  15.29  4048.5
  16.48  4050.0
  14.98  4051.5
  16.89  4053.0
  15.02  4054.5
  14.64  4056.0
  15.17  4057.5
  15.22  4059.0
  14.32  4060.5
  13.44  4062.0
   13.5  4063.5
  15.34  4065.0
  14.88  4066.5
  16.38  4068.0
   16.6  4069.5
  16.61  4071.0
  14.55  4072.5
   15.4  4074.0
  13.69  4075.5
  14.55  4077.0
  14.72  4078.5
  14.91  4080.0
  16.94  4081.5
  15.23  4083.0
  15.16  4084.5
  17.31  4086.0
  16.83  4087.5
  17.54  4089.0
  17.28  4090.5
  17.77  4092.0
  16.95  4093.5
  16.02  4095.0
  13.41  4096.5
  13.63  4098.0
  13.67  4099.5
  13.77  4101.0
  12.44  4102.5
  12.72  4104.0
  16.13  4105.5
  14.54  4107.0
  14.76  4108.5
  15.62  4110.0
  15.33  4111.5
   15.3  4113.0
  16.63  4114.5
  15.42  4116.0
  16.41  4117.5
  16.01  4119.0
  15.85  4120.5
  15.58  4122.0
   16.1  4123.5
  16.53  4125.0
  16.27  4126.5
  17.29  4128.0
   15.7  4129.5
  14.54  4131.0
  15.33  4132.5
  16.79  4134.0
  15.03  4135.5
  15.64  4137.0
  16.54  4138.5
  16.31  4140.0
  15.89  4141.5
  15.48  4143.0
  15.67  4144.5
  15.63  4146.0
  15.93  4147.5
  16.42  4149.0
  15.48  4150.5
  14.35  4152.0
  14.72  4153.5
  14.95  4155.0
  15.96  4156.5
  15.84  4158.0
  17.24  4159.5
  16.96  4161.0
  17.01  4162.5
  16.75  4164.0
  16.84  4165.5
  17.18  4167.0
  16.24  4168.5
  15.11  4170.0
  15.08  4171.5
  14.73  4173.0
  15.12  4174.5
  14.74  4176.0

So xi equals 4128.0 angstrom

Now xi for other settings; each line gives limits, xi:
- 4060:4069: 4068.0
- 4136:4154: 4138.5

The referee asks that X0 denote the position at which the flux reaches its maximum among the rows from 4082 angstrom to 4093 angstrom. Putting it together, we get 4092.0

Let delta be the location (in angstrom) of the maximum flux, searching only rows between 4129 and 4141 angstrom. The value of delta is 4134.0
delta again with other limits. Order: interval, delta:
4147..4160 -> 4159.5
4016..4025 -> 4024.5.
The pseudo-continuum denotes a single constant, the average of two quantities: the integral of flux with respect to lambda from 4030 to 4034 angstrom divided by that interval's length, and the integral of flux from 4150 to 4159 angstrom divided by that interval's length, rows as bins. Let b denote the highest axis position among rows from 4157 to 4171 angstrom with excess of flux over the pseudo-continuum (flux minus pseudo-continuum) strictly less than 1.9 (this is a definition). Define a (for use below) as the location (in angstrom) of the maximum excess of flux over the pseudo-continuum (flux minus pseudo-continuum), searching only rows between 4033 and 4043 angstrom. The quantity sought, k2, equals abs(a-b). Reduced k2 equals 129.0 angstrom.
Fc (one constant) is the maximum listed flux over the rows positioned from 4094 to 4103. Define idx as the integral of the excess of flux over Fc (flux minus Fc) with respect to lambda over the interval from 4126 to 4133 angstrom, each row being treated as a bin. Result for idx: -1.3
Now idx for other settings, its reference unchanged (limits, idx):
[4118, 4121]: -0.1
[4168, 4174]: -4.7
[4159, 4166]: 6.5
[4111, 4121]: -1.6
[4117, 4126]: 0.5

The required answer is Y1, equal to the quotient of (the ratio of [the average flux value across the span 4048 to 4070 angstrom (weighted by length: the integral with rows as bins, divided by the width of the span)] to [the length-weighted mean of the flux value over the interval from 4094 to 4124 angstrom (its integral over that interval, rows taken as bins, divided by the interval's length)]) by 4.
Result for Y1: 0.254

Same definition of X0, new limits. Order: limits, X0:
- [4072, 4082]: 4081.5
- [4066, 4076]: 4071.0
